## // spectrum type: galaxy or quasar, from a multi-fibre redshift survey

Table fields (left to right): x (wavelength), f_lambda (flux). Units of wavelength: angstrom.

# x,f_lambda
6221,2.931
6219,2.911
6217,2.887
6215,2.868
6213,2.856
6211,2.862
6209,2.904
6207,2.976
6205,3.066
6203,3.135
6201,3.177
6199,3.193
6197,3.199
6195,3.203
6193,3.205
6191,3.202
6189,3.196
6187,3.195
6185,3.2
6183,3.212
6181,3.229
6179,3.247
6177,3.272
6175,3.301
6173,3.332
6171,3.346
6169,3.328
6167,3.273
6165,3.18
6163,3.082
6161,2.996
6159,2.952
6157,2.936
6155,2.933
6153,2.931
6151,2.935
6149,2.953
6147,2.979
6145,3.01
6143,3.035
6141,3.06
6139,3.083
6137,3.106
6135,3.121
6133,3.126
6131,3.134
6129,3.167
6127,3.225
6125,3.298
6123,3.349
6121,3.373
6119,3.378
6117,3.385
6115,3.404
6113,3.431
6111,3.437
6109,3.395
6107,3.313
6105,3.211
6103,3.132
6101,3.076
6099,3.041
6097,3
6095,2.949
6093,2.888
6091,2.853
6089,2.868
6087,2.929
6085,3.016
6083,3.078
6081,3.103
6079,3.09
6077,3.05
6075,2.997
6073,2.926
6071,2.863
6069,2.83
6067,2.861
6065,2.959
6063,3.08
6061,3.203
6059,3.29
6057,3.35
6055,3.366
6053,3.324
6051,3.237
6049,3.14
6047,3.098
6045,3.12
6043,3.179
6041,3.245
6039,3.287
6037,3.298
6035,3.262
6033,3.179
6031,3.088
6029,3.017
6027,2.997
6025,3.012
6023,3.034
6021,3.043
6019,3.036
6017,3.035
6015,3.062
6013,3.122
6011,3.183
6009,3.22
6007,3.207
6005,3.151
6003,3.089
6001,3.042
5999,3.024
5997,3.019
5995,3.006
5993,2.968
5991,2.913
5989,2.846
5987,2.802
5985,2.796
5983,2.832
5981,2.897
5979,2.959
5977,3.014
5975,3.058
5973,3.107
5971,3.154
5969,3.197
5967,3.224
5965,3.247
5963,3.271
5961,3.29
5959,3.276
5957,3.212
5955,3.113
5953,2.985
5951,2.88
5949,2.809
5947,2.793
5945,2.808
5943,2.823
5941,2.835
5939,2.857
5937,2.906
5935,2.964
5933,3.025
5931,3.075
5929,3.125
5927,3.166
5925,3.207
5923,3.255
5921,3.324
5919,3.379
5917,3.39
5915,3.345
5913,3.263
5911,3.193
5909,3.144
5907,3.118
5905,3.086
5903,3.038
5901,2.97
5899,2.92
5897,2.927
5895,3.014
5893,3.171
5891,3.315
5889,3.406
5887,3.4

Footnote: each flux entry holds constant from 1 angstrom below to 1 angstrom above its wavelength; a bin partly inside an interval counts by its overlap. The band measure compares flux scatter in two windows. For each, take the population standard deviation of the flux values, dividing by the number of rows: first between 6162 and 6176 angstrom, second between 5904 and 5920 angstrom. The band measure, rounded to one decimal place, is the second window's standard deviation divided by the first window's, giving 1.3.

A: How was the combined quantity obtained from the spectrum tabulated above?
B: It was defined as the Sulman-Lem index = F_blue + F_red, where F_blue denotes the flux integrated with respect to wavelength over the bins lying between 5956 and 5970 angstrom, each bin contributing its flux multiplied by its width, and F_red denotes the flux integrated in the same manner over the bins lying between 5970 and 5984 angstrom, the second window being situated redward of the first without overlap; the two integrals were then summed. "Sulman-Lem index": 87.5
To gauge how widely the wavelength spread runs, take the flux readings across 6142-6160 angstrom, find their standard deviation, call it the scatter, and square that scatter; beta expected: 0.001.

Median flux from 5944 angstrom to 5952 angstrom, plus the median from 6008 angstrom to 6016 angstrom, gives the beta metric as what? 5.96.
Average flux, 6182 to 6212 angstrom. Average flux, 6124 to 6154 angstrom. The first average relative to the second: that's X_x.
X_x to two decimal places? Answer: 1.02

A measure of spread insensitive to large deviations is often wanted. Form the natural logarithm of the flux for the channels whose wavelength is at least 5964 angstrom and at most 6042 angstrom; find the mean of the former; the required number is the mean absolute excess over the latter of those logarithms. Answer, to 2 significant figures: 0.035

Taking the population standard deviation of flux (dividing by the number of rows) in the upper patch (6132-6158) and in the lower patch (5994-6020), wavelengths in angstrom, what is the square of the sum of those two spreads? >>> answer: 0.022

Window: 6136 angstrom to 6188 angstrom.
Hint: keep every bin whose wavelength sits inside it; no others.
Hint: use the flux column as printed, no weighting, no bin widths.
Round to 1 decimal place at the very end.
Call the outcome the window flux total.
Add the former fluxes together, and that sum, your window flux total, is 81.1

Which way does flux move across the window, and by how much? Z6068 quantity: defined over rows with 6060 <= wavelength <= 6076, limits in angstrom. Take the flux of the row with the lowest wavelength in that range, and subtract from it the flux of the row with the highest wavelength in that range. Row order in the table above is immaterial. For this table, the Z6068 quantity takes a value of 0.2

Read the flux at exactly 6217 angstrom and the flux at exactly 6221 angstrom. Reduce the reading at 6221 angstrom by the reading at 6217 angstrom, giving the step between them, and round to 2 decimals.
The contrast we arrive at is 0.04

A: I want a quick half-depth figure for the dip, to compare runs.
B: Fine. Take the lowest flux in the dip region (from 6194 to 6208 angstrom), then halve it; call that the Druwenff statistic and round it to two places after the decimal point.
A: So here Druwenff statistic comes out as 1.49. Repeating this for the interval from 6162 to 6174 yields 1.54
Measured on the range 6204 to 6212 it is 1.43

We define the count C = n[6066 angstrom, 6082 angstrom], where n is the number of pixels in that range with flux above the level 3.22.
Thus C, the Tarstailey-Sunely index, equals 0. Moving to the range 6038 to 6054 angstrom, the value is 4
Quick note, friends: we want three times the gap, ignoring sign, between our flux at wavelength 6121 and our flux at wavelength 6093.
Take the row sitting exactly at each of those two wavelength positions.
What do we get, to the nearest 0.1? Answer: 1.5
